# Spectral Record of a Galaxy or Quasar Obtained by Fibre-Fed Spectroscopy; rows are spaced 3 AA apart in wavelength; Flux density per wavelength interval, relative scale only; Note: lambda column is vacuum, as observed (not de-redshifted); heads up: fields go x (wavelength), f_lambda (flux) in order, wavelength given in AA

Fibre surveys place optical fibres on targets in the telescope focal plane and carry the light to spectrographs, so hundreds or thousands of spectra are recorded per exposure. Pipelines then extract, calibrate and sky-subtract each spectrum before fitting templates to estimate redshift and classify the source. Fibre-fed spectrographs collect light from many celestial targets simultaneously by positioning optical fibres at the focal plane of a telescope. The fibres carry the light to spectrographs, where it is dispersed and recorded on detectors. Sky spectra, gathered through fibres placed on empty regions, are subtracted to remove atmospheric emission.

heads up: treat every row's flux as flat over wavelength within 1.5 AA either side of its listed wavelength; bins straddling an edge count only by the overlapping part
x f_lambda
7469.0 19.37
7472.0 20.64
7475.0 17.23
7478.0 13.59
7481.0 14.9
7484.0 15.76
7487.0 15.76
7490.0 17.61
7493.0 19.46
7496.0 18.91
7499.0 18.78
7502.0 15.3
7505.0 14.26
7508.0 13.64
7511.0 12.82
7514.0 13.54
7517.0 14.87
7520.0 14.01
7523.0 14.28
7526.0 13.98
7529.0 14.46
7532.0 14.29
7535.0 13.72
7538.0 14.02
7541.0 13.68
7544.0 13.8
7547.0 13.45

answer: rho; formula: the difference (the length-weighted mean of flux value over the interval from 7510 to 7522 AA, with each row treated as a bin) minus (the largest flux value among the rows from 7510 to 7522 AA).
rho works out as -1.0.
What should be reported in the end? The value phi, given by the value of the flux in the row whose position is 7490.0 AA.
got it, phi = 17.61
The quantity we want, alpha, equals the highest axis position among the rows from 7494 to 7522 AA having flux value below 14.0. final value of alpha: 7514.0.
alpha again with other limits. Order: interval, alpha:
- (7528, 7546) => 7544.0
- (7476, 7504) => 7478.0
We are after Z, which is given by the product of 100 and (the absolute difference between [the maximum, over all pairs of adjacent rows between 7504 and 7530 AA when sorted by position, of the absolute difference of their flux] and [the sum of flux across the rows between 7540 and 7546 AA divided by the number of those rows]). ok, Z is 1241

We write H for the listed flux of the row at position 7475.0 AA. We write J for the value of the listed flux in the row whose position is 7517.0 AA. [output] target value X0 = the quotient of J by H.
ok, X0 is 0.9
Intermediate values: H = 17.23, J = 14.87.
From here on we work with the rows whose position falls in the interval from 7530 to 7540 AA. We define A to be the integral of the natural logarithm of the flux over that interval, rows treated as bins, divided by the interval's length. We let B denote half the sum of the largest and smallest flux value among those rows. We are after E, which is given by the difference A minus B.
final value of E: -11.4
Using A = 2.64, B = 14.0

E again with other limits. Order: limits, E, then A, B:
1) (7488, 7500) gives -15.6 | 2.92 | 18.5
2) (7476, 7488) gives -12.0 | 2.71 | 14.7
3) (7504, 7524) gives -11.2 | 2.63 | 13.8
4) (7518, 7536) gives -11.4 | 2.65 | 14.1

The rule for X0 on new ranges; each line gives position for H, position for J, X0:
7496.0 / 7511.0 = 0.7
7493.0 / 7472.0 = 1.1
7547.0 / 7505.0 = 1.1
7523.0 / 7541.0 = 1.0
